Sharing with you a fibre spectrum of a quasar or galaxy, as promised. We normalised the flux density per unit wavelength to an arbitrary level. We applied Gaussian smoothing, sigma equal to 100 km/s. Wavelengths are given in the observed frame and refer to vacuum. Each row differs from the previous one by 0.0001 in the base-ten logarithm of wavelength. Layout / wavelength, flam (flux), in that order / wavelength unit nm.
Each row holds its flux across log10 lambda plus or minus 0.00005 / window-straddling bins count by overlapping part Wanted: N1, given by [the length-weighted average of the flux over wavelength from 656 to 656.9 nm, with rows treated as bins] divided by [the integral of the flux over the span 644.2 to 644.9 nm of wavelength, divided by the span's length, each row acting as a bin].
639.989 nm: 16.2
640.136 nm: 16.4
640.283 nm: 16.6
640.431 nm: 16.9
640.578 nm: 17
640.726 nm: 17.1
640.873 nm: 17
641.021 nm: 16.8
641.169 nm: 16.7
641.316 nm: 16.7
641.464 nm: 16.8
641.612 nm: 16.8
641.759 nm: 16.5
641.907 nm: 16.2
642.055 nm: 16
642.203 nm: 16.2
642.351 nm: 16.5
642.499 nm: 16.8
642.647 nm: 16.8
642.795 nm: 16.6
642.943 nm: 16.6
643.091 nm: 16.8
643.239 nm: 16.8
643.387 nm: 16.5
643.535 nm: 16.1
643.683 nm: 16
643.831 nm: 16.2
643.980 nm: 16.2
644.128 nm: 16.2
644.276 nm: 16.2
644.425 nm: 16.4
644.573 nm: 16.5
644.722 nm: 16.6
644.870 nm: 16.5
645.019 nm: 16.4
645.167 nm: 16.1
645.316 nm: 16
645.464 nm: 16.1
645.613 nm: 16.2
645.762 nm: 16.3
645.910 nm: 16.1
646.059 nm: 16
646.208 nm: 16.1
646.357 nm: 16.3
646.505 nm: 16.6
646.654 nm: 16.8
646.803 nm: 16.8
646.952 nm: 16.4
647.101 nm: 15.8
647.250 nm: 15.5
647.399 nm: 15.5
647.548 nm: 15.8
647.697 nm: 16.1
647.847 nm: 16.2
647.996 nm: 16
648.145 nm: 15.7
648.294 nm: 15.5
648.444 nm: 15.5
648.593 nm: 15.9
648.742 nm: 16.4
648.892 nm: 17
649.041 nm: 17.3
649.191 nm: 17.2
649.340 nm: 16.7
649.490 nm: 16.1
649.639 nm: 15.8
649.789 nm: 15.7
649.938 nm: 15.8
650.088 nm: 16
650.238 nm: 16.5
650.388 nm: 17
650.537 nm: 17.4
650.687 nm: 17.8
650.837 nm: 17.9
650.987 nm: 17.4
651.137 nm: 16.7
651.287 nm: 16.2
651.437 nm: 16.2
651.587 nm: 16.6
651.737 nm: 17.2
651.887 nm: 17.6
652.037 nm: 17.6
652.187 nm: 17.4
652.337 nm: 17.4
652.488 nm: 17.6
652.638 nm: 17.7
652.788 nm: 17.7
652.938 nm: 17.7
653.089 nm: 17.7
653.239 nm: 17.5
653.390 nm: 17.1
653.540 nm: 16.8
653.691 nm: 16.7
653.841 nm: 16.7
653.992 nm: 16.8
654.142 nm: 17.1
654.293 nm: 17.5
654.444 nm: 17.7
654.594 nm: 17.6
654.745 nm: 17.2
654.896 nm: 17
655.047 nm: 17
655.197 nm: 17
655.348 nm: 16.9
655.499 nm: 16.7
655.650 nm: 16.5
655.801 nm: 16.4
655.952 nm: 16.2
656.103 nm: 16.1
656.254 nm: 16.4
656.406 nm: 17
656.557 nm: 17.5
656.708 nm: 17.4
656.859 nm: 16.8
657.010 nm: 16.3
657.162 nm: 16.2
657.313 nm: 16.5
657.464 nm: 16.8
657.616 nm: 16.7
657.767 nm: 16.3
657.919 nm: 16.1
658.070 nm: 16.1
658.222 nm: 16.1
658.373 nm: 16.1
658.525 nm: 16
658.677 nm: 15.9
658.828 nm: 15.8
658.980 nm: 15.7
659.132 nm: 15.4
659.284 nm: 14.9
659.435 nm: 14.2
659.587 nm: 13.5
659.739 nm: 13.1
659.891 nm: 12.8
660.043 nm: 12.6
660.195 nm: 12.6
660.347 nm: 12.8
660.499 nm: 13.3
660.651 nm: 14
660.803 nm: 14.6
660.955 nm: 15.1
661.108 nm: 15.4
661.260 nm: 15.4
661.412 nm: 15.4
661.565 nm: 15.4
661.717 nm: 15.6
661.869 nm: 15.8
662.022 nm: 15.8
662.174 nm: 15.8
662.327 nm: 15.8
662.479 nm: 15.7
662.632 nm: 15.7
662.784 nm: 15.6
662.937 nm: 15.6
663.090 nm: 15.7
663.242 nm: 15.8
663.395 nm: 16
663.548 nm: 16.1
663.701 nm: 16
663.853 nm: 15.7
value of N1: 1.02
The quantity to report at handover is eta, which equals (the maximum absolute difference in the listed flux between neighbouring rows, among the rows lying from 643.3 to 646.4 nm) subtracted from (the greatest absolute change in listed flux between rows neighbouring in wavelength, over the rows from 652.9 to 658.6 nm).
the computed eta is 0.20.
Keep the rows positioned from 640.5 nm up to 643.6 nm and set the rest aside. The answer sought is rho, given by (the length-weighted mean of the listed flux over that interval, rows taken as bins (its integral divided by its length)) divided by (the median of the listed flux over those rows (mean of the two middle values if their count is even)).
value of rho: 1.00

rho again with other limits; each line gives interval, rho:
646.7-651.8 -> 1.01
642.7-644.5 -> 1.01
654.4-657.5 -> 1.00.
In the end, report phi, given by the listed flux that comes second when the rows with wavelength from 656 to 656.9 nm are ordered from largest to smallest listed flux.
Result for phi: 17.4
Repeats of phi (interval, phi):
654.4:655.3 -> 17.6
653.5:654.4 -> 17.1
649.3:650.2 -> 16.1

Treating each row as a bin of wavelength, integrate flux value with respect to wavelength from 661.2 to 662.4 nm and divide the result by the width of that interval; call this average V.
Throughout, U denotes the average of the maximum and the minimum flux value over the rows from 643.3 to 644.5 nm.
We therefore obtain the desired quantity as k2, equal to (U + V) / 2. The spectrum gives 15.9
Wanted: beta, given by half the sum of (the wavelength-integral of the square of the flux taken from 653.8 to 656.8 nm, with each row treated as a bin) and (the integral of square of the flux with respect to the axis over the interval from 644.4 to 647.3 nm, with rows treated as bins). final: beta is 815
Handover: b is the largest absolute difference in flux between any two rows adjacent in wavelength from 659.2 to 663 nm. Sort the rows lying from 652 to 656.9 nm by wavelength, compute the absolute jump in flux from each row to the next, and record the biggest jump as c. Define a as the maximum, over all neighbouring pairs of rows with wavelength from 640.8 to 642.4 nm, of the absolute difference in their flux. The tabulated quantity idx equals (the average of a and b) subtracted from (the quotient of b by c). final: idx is 0.7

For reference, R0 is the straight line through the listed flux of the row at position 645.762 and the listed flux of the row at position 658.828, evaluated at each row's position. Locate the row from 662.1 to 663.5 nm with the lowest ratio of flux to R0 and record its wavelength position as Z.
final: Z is 662.784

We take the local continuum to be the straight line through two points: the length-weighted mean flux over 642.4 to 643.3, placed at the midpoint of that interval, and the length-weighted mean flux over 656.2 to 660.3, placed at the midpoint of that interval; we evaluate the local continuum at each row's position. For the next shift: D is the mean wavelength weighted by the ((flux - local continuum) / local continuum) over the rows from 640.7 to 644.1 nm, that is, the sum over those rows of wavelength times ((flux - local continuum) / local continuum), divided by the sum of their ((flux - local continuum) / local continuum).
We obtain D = 642.84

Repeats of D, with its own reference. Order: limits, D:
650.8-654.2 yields 652.55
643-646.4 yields 644.84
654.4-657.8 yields 655.97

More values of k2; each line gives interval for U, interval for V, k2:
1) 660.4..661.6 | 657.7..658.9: 15.2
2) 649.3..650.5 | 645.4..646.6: 16.3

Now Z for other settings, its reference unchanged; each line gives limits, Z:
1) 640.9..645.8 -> 642.055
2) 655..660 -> 659.891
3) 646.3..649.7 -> 647.250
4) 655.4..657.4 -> 656.103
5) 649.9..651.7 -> 649.938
